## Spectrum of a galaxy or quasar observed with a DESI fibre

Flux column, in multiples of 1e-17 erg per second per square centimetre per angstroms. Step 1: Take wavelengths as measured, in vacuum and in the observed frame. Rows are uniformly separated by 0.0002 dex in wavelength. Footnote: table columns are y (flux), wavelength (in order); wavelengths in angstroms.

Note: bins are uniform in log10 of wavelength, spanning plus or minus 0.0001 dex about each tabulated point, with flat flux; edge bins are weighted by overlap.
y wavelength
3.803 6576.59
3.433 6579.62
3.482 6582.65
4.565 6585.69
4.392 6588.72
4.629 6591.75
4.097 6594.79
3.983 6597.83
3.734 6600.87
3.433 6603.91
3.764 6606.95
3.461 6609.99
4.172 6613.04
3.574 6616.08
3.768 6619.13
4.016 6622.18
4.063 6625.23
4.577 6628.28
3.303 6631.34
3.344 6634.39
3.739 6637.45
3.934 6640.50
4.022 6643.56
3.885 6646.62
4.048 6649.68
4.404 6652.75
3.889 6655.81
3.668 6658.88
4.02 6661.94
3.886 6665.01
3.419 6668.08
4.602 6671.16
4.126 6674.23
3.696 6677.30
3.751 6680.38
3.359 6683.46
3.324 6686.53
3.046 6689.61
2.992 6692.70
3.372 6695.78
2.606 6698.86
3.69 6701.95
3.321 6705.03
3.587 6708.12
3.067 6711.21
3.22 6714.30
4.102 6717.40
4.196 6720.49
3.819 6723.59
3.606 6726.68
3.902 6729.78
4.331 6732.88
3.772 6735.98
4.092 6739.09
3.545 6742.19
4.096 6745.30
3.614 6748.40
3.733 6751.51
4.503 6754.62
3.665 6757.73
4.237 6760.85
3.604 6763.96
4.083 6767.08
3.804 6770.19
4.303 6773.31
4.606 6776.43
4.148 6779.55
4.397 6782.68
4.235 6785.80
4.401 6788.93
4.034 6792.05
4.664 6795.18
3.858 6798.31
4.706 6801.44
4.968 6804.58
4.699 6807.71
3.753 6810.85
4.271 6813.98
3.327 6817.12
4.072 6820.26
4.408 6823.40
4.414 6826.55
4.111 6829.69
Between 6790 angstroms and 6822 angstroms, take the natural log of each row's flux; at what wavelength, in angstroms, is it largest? 6804.58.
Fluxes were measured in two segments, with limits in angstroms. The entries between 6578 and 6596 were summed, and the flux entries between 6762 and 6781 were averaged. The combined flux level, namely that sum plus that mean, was 28.7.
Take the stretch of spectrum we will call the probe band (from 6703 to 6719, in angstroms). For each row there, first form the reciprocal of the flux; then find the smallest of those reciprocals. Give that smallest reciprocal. 0.244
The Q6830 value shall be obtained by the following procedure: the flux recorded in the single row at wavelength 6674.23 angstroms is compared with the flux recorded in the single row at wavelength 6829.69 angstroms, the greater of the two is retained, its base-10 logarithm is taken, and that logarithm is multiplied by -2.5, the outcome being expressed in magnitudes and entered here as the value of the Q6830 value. -1.54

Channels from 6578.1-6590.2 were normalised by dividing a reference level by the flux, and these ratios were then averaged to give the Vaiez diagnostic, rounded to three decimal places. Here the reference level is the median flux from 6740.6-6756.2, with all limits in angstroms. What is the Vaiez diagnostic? 0.957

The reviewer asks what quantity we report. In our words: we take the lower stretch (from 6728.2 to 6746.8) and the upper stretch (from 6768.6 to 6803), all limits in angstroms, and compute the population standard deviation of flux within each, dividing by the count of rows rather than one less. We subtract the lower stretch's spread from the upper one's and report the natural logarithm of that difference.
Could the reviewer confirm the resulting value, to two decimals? -3.21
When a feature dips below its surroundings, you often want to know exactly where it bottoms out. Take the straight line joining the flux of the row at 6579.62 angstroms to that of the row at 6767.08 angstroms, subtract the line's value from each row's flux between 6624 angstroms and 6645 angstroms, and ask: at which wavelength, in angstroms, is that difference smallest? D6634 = 6631.34 angstroms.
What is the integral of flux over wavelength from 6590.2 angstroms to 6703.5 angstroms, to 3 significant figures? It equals 427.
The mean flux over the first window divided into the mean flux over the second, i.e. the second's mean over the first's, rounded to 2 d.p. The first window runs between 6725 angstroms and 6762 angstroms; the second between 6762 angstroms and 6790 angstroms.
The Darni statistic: 1.06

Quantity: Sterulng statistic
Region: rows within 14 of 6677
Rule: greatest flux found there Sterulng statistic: 4.602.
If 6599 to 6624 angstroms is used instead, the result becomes 4.172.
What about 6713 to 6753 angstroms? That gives 4.331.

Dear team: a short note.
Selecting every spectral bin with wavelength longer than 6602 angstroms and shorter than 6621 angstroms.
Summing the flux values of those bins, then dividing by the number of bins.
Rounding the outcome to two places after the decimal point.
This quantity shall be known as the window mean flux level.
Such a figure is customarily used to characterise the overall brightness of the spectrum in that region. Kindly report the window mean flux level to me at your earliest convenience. 3.70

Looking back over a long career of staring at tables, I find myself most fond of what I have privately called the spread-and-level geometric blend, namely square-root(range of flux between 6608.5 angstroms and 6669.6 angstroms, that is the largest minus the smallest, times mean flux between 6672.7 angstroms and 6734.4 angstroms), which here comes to 2.13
